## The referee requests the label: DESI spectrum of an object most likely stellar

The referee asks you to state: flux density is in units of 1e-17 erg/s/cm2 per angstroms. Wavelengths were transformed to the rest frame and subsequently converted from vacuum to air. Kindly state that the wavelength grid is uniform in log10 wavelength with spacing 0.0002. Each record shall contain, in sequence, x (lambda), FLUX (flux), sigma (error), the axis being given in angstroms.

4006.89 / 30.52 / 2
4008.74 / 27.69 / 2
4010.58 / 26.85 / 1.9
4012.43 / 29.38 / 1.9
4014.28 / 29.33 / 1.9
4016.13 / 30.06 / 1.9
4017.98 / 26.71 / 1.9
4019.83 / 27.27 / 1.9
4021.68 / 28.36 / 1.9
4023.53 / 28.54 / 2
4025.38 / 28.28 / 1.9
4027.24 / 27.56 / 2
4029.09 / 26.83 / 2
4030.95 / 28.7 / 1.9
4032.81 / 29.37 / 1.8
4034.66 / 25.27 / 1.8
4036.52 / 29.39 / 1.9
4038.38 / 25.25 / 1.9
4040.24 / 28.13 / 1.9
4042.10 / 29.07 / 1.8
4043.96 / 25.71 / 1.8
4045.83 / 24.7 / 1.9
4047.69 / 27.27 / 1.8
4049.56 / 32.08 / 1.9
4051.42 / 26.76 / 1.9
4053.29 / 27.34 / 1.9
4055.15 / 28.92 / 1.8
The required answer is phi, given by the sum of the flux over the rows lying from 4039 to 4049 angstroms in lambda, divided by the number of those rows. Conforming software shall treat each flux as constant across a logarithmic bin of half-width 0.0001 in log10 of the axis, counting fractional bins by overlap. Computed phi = 27.0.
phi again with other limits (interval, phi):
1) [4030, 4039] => 27.6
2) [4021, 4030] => 27.9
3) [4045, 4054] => 27.6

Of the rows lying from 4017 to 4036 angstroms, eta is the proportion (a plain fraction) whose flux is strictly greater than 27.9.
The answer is 0.50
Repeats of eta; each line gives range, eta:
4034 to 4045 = 0.50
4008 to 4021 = 0.43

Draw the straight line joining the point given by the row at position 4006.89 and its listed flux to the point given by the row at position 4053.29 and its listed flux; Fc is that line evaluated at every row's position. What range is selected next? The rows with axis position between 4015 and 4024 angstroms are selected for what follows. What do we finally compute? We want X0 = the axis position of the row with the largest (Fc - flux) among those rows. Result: 4017.98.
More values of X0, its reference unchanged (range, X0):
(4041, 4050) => 4045.83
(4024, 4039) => 4034.66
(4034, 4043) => 4034.66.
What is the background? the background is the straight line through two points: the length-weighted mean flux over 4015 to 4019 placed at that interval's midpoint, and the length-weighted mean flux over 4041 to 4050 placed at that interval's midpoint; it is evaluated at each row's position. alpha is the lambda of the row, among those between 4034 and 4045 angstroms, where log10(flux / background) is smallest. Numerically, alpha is 4034.66 angstroms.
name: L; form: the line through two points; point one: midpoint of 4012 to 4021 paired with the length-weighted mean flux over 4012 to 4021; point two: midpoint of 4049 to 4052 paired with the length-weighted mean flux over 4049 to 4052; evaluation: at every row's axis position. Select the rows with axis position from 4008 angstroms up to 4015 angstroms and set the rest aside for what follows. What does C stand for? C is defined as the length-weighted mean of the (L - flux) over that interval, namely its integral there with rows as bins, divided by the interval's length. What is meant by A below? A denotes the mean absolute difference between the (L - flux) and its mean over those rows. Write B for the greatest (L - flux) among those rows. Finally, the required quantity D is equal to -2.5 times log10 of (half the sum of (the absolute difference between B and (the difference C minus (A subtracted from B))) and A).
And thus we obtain -0.41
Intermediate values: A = 1.0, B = 1.5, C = 0.06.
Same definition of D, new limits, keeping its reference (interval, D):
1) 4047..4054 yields -0.86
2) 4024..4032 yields -0.49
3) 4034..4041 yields -1.13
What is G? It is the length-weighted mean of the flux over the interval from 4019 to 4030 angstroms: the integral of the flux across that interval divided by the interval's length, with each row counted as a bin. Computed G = 27.8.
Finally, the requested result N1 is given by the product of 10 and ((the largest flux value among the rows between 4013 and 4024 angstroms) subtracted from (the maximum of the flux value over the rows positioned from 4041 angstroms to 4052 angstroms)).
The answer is 20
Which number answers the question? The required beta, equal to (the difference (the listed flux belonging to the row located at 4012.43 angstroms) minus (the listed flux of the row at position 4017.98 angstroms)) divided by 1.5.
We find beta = 1.8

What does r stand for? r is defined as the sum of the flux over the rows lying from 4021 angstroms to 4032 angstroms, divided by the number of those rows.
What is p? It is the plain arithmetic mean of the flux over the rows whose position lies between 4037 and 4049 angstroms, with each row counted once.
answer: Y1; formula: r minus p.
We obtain 1.36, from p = 26.7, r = 28.0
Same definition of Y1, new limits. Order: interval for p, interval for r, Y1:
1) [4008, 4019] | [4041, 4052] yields -0.74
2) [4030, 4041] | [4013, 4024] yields 0.69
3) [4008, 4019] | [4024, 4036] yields -0.67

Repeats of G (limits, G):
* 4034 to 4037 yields 27.2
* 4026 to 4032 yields 27.7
